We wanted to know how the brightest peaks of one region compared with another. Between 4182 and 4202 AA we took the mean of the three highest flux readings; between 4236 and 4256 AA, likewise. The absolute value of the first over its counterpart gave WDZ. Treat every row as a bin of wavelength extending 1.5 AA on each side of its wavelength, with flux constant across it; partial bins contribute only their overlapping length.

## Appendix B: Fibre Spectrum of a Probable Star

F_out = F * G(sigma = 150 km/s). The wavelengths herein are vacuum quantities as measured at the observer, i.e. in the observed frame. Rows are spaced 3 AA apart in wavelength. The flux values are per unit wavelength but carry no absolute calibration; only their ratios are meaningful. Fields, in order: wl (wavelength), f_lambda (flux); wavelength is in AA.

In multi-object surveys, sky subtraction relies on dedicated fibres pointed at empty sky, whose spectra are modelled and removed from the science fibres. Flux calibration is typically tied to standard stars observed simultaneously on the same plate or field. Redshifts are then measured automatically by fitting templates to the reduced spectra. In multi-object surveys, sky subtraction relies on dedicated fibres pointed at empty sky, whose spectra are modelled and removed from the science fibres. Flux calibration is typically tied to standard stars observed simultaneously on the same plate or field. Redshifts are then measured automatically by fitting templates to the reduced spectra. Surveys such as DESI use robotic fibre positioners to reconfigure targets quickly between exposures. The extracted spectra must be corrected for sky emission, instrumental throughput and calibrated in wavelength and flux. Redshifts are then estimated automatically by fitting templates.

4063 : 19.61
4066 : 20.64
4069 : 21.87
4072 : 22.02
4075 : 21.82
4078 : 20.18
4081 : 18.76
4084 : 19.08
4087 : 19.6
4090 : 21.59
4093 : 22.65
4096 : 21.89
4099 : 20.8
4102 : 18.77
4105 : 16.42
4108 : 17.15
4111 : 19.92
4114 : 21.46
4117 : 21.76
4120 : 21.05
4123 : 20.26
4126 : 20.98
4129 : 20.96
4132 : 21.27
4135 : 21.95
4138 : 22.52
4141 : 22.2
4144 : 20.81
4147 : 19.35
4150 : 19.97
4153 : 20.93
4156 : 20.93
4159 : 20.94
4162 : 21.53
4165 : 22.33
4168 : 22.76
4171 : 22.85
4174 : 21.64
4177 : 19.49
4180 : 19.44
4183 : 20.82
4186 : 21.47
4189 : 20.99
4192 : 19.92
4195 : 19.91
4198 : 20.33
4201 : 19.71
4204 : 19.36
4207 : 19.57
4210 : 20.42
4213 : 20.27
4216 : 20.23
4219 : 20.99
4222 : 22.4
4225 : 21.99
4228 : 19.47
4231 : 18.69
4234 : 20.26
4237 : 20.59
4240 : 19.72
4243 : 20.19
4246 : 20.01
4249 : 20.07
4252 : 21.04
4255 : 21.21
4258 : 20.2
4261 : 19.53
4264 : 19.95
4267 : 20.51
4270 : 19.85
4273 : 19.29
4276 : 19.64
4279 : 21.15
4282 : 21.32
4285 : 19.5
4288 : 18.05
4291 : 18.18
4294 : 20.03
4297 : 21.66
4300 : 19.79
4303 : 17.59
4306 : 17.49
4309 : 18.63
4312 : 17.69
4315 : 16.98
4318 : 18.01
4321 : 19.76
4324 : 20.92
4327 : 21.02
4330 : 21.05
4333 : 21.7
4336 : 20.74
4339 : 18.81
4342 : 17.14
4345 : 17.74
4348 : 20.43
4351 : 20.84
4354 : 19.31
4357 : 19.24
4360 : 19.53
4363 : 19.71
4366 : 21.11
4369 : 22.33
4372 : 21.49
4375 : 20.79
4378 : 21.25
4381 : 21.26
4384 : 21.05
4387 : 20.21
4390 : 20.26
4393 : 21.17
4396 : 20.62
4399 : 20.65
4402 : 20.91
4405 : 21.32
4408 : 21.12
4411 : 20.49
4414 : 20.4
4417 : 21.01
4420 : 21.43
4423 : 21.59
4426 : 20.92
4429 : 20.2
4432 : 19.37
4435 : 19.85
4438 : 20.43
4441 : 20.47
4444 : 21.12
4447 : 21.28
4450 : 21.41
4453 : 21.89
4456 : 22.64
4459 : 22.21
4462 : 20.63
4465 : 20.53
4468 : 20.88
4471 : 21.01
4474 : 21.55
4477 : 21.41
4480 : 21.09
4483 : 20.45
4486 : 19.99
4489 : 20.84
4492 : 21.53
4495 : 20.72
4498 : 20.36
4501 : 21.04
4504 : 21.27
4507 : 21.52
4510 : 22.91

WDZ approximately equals 1.01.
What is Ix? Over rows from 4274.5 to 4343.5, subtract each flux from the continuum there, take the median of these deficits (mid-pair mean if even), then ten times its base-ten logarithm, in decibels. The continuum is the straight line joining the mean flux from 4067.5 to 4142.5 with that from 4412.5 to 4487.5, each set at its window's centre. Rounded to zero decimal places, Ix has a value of 1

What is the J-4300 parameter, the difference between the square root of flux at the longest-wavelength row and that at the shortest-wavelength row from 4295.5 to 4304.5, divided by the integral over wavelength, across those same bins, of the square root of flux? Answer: -0.012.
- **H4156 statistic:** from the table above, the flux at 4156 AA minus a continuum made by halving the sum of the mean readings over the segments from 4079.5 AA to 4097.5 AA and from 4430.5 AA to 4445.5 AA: 0.5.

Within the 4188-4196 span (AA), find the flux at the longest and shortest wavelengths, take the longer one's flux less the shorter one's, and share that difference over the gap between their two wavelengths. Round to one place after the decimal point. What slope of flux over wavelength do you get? -0.2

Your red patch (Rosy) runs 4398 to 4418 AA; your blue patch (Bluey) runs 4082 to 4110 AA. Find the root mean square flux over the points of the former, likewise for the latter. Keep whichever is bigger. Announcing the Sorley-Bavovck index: 20.8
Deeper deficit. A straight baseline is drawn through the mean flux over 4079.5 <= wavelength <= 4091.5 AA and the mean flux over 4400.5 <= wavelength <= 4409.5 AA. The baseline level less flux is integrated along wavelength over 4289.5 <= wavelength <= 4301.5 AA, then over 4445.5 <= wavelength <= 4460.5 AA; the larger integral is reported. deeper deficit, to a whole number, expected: 9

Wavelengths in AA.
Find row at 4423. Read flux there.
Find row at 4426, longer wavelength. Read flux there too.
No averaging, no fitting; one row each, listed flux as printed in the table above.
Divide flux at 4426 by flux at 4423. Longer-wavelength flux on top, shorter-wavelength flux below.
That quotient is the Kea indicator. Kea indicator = 0.97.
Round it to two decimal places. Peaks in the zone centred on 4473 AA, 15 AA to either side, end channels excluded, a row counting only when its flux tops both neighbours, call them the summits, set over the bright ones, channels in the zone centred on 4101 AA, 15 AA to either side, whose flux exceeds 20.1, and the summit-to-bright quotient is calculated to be 0.20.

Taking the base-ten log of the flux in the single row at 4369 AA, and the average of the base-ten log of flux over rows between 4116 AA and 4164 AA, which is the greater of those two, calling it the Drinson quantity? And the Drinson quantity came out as 1.35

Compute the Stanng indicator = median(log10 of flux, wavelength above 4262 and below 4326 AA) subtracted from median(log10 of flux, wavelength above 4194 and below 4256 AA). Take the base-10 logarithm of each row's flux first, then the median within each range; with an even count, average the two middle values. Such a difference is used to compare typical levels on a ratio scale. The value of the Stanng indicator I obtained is 0.013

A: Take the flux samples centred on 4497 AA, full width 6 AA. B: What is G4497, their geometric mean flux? 20.5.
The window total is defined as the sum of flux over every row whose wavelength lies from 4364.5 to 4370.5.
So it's 43.4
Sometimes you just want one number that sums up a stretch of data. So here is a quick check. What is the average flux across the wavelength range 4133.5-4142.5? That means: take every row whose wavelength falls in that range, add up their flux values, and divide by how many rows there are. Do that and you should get 22.2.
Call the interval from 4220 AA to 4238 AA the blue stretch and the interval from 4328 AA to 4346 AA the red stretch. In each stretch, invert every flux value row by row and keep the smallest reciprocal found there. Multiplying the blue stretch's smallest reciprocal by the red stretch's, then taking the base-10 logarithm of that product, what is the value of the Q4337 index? -2.69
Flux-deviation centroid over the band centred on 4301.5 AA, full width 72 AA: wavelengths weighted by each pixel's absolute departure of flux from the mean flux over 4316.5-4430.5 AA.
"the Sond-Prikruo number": 4303.4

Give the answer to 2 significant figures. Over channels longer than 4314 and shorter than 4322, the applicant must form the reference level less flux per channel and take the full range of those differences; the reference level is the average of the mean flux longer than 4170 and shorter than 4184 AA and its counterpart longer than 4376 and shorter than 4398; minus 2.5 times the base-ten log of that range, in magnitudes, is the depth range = -1.1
